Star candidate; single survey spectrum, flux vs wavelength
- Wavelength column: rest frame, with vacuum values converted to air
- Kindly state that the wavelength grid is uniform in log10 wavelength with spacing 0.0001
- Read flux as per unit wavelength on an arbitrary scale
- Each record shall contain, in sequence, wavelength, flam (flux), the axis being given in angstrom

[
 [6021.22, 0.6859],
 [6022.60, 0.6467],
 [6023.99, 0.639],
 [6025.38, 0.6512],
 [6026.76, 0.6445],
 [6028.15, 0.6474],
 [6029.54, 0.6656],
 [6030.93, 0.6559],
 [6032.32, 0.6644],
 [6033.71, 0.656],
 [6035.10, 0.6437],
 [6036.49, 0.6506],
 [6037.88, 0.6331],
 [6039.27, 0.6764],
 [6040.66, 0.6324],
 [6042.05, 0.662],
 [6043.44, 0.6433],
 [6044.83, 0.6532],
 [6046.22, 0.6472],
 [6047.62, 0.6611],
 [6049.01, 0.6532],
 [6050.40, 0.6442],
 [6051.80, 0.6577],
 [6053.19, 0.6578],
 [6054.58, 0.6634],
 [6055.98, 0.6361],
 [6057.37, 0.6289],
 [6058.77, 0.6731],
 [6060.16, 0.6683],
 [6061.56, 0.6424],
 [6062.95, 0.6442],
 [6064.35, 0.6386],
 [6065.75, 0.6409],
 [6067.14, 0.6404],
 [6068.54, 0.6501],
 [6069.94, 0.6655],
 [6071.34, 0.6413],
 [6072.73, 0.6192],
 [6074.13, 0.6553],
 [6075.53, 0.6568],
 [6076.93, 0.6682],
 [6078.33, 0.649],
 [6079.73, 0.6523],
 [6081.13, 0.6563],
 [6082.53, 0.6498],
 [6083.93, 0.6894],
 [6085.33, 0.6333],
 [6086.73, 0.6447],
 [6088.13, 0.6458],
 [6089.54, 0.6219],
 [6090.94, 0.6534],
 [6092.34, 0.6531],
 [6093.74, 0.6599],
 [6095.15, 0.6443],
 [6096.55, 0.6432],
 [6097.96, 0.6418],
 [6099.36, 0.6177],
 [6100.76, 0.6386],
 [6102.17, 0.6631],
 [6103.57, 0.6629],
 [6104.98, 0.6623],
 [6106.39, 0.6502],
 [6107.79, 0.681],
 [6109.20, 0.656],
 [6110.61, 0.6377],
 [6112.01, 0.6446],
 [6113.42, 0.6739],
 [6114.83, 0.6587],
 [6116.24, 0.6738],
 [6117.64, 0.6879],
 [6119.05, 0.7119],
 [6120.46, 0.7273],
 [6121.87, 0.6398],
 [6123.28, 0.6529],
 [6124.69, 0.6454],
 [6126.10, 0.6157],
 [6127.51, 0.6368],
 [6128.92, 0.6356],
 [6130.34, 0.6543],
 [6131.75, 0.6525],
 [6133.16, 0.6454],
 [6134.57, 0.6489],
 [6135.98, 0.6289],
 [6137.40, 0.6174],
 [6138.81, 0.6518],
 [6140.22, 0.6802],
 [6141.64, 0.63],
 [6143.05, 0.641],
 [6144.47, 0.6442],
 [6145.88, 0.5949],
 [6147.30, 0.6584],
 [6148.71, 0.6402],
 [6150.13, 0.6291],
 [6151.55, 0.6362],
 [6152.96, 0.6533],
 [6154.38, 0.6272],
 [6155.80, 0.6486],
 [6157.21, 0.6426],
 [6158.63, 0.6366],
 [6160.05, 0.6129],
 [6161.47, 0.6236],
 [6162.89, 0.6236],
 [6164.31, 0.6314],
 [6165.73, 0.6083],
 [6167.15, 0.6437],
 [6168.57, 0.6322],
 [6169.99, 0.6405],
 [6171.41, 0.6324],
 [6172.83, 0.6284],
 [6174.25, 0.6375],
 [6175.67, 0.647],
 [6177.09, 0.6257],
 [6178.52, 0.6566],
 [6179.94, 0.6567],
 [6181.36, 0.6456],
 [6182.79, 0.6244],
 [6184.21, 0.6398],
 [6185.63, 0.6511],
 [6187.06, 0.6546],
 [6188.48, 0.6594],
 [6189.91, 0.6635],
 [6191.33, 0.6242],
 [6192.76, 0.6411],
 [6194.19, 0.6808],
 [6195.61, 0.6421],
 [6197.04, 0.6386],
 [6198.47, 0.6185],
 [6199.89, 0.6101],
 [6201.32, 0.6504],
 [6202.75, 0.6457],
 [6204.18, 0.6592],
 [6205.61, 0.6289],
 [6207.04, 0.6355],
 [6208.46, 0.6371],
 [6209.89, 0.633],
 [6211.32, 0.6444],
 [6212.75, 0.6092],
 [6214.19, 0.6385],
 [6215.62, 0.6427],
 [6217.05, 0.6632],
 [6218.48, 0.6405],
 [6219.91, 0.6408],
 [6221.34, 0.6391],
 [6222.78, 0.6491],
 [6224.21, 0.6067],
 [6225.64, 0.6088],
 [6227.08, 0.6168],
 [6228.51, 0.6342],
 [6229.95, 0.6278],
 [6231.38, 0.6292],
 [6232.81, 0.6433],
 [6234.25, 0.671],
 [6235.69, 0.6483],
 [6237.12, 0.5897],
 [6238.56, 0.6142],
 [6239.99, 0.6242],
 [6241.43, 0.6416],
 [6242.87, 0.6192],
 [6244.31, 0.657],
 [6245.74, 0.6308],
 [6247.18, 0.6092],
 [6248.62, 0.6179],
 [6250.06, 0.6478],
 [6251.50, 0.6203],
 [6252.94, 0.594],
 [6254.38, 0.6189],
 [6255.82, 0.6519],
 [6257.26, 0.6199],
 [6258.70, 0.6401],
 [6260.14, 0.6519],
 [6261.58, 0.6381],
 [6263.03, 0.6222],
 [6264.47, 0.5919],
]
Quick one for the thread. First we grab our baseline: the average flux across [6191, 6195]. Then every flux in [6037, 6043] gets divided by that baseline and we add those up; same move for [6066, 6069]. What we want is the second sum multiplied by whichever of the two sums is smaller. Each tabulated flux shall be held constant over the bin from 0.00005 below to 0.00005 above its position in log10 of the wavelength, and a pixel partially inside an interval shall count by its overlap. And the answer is 4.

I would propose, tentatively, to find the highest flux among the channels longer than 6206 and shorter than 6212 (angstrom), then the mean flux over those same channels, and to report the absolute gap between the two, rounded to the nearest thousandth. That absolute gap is 0.007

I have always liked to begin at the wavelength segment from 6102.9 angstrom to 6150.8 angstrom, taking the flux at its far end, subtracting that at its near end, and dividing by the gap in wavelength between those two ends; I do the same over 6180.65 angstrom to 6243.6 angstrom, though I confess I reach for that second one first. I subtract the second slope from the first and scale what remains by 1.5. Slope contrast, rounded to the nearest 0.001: 0.000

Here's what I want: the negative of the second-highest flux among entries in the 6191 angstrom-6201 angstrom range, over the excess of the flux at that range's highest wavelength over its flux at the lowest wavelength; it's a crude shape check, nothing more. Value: 46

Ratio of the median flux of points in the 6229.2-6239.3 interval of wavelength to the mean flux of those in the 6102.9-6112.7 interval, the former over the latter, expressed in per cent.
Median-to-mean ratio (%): 96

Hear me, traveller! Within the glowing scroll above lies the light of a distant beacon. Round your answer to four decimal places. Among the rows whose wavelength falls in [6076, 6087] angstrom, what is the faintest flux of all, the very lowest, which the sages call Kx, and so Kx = 0.6333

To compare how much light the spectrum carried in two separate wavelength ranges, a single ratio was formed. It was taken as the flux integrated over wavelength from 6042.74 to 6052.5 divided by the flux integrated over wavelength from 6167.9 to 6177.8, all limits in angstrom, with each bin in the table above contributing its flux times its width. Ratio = 1.01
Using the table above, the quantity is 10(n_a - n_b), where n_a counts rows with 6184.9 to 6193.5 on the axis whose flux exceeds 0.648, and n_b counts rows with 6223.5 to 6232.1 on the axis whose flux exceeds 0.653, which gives 40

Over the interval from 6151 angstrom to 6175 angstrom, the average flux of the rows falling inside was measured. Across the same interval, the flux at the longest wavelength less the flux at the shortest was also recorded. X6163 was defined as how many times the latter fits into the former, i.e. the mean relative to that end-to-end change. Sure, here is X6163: 487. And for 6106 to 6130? -45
